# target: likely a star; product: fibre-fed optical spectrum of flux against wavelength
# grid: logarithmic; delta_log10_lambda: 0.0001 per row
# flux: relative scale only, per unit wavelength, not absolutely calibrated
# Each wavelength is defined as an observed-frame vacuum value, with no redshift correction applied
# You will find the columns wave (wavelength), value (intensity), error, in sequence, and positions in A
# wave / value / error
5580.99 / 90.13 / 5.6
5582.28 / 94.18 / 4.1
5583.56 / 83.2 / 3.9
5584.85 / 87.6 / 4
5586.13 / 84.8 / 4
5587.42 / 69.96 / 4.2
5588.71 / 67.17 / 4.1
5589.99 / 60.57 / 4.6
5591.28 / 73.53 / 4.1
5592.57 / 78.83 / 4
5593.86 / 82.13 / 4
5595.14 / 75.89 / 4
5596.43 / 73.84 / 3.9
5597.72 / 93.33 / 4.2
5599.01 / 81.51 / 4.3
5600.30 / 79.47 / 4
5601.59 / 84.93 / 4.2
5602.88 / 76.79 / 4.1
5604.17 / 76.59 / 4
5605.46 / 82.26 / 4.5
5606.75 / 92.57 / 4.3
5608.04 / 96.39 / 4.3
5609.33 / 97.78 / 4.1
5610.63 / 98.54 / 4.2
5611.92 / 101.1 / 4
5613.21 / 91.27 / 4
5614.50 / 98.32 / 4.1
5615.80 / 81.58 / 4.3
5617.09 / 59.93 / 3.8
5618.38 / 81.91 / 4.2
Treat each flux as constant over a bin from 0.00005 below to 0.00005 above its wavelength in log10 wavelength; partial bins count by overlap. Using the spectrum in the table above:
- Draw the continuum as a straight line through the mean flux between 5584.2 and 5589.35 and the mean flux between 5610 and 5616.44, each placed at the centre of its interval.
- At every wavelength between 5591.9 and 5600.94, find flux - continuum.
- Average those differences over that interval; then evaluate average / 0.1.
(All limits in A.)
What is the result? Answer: -28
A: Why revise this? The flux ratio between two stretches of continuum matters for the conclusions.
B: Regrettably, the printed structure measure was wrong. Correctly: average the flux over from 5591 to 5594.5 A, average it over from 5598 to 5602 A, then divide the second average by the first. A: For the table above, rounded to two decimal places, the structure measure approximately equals 1.05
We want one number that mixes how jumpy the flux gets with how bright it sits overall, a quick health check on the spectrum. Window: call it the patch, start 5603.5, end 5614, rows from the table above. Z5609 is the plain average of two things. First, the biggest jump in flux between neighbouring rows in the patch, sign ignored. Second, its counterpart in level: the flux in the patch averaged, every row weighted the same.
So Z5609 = 51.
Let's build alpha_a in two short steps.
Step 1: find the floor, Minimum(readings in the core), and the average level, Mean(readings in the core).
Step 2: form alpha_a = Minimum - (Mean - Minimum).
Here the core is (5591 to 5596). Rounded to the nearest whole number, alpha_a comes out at 69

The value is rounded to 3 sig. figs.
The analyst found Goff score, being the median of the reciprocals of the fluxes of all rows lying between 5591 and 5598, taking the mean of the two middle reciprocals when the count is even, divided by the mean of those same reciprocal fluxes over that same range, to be 1.02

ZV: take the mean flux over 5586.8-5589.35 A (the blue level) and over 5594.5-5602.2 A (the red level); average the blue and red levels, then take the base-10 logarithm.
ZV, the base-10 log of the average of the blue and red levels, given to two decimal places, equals 1.88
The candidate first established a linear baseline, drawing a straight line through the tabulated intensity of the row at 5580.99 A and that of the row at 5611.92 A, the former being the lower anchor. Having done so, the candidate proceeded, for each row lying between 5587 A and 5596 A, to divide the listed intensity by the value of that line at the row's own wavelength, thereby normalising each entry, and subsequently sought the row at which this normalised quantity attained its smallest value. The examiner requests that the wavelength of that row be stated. 5589.99 A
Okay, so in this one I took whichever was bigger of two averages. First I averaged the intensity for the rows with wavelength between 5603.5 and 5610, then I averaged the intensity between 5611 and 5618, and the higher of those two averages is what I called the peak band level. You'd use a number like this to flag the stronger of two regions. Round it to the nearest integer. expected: 89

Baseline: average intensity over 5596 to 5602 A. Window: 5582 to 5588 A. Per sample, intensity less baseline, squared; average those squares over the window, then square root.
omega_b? 8.0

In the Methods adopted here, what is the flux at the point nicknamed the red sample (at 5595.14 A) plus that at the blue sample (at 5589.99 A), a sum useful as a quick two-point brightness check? 136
